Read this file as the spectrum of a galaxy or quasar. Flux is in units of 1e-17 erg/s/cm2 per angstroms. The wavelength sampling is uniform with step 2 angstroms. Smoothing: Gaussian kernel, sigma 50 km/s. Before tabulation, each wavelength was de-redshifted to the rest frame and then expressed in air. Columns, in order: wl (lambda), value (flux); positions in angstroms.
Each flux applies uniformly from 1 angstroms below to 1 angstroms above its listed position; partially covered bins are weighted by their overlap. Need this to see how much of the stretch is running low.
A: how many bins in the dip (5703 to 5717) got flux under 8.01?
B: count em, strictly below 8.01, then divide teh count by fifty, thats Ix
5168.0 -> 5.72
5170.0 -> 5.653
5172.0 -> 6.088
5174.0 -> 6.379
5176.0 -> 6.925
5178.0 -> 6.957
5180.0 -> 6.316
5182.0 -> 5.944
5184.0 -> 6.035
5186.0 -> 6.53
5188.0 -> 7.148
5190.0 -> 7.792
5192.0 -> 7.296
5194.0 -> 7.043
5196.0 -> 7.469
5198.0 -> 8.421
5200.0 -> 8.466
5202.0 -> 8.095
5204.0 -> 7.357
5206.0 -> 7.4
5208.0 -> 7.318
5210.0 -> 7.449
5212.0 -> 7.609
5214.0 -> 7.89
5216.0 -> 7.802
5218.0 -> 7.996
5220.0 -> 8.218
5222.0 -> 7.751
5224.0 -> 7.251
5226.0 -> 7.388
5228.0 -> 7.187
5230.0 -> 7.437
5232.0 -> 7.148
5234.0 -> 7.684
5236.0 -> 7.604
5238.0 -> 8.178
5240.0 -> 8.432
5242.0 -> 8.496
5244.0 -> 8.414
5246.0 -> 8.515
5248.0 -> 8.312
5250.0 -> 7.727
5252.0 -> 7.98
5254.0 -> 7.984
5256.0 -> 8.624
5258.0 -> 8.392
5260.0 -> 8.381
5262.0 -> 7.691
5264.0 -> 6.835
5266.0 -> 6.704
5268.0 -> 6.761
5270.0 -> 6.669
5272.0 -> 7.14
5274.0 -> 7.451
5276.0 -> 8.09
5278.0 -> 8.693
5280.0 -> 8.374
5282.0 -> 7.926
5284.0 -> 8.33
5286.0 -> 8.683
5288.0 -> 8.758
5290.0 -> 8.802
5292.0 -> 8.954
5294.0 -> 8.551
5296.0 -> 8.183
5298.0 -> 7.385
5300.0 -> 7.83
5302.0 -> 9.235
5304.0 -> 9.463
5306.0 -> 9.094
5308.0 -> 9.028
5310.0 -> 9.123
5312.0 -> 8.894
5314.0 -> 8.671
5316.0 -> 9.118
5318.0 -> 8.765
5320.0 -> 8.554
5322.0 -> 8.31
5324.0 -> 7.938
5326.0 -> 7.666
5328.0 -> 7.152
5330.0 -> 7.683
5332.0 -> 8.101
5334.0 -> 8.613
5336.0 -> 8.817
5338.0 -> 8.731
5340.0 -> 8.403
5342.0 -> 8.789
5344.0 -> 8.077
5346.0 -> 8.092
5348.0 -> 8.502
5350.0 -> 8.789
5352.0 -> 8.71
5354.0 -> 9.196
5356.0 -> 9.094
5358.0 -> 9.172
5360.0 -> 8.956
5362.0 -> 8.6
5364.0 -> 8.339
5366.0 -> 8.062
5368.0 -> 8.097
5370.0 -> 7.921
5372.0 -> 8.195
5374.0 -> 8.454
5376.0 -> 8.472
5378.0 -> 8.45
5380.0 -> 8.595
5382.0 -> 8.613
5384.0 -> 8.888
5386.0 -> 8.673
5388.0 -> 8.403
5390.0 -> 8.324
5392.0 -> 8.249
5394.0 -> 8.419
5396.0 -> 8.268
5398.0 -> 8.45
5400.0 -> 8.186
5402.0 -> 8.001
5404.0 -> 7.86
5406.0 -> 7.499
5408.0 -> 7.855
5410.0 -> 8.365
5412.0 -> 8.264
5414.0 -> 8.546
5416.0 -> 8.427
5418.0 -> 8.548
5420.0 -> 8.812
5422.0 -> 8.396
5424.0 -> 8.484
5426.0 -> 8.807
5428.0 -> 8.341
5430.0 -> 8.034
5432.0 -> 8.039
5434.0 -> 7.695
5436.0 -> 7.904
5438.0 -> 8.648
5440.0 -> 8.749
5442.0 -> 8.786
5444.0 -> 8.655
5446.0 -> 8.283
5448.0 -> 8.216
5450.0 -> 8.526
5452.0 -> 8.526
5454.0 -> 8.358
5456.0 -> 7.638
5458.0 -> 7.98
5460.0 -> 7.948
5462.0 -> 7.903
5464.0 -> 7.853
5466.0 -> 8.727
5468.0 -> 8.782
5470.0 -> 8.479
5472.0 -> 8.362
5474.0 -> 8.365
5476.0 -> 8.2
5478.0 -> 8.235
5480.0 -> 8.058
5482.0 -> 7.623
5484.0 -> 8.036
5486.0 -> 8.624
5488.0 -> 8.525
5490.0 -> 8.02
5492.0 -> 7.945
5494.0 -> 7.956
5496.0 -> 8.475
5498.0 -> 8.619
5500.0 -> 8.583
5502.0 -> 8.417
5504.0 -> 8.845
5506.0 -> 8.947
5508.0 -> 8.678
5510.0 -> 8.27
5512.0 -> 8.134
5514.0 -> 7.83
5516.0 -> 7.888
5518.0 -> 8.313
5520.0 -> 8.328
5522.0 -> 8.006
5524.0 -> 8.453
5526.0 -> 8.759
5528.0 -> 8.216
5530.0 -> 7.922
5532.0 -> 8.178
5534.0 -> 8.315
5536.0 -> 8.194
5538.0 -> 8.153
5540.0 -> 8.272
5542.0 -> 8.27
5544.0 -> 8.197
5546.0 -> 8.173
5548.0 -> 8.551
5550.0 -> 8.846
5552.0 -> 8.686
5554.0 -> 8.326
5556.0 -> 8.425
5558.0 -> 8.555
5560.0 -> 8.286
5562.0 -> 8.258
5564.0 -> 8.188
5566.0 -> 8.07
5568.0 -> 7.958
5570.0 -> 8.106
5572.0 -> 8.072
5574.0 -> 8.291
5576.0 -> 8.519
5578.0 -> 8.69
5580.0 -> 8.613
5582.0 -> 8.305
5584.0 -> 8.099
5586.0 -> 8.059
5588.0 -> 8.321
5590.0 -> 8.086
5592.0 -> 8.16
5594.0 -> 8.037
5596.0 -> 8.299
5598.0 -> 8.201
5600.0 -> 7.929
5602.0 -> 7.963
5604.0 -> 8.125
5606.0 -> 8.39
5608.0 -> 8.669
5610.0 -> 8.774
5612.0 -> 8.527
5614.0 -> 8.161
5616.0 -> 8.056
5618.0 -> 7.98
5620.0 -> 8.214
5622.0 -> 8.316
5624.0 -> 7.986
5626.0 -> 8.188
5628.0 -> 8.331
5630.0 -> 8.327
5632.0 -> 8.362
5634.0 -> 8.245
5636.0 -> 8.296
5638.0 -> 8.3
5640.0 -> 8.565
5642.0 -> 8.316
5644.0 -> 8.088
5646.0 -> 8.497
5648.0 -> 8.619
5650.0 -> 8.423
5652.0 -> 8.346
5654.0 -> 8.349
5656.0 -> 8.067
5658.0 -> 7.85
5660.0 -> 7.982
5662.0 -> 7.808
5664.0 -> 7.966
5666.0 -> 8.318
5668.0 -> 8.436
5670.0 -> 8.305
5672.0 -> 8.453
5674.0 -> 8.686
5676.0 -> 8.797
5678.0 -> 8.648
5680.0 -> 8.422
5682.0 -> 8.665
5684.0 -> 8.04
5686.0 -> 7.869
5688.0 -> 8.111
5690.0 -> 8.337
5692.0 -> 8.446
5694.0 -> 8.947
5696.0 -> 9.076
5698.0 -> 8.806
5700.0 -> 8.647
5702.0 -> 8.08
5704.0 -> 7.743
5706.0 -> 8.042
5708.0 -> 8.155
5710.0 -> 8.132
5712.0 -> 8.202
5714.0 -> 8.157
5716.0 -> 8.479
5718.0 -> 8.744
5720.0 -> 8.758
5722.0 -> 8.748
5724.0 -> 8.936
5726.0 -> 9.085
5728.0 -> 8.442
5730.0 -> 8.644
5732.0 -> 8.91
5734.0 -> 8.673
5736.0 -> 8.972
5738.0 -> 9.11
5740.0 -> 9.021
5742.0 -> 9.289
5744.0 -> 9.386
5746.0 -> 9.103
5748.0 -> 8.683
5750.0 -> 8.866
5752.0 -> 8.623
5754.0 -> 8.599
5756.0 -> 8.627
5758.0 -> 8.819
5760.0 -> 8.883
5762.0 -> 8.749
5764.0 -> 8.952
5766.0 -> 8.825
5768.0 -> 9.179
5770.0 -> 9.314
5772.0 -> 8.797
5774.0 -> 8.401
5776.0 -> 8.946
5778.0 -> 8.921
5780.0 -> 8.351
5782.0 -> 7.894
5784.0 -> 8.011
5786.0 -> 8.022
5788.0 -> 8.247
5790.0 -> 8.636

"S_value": 0.020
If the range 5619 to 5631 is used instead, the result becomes 0.020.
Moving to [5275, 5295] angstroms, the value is 0.020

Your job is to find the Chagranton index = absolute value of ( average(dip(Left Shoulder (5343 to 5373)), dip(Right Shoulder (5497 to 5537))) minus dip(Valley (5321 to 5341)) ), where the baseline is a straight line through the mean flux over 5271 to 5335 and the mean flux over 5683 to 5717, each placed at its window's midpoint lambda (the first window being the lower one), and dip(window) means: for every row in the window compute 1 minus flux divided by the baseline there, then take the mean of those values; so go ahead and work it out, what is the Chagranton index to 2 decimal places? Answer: 0.04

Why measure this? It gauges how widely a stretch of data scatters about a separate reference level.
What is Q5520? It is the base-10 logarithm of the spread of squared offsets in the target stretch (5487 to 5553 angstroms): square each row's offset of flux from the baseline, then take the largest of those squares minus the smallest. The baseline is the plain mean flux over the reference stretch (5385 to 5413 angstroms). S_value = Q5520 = -0.25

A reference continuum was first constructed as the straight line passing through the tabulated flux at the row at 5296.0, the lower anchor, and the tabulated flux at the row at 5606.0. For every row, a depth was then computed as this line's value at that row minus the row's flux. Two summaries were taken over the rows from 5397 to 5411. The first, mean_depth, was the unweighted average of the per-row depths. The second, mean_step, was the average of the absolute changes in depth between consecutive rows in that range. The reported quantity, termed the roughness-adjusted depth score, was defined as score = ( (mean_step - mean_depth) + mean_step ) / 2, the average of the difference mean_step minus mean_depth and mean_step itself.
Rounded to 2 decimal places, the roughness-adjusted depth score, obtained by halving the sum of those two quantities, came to 0.19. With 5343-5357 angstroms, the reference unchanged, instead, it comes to 0.44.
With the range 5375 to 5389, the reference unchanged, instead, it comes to 0.33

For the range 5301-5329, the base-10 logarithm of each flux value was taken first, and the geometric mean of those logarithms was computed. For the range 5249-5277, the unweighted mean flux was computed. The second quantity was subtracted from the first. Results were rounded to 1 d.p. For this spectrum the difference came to -6.7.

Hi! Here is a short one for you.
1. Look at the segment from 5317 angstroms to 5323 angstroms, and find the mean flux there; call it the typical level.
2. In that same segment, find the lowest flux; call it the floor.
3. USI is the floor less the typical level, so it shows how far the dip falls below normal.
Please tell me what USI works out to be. -0.23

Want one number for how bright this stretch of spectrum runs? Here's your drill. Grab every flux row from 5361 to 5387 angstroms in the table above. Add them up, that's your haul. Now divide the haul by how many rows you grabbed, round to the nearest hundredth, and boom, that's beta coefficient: 8.41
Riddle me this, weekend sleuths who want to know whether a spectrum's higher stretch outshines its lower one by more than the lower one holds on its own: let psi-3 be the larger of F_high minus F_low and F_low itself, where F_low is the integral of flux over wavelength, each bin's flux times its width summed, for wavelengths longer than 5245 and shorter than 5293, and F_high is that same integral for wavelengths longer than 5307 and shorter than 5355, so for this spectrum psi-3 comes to 384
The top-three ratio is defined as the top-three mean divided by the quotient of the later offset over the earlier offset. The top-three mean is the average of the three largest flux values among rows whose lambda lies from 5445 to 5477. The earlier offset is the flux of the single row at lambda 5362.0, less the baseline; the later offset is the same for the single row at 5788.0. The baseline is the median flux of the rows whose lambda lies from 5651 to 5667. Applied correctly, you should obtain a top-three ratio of 22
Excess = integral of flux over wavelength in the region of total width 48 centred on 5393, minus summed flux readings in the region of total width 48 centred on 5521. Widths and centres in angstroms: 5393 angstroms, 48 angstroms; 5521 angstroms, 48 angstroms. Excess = 199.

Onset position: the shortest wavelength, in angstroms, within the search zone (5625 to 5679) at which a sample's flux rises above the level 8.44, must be 5640.0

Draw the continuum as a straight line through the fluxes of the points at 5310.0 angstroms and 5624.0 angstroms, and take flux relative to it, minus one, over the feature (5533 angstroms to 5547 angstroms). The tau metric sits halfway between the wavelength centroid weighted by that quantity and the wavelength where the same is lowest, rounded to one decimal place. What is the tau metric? 5539.2 angstroms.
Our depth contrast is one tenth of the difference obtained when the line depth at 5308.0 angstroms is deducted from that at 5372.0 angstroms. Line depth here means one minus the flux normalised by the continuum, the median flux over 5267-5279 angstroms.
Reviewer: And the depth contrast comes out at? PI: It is 0.011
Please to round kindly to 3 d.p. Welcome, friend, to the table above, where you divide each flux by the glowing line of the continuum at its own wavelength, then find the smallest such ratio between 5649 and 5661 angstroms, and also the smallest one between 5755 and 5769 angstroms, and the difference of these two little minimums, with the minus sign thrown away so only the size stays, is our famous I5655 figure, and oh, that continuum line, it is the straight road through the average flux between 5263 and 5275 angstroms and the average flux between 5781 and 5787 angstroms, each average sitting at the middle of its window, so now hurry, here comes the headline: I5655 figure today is 0.072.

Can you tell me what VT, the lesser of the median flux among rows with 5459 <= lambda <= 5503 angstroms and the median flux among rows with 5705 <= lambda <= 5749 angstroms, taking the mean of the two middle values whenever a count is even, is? 8.30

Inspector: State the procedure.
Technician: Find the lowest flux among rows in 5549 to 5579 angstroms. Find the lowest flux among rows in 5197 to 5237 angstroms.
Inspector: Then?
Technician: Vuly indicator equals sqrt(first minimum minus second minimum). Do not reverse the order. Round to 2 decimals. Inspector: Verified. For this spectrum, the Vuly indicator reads 0.90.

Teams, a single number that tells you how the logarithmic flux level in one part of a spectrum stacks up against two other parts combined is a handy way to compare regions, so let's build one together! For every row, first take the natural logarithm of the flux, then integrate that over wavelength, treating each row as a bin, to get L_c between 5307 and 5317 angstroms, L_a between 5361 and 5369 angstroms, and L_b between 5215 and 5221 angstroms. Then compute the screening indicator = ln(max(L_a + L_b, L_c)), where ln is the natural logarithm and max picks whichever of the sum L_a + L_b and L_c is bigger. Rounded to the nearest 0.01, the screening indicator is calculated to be 3.38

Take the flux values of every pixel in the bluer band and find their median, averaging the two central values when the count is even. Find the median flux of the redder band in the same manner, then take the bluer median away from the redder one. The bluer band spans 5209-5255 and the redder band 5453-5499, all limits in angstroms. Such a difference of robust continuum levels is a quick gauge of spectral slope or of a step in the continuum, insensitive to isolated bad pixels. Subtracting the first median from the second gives 0.4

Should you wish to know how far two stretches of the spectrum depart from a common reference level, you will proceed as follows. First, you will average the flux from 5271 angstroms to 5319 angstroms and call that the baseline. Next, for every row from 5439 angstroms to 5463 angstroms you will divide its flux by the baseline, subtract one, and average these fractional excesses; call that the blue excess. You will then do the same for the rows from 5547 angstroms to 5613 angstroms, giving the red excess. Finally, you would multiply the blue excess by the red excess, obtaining 0.0006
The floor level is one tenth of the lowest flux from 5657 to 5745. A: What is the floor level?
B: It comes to 0.774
